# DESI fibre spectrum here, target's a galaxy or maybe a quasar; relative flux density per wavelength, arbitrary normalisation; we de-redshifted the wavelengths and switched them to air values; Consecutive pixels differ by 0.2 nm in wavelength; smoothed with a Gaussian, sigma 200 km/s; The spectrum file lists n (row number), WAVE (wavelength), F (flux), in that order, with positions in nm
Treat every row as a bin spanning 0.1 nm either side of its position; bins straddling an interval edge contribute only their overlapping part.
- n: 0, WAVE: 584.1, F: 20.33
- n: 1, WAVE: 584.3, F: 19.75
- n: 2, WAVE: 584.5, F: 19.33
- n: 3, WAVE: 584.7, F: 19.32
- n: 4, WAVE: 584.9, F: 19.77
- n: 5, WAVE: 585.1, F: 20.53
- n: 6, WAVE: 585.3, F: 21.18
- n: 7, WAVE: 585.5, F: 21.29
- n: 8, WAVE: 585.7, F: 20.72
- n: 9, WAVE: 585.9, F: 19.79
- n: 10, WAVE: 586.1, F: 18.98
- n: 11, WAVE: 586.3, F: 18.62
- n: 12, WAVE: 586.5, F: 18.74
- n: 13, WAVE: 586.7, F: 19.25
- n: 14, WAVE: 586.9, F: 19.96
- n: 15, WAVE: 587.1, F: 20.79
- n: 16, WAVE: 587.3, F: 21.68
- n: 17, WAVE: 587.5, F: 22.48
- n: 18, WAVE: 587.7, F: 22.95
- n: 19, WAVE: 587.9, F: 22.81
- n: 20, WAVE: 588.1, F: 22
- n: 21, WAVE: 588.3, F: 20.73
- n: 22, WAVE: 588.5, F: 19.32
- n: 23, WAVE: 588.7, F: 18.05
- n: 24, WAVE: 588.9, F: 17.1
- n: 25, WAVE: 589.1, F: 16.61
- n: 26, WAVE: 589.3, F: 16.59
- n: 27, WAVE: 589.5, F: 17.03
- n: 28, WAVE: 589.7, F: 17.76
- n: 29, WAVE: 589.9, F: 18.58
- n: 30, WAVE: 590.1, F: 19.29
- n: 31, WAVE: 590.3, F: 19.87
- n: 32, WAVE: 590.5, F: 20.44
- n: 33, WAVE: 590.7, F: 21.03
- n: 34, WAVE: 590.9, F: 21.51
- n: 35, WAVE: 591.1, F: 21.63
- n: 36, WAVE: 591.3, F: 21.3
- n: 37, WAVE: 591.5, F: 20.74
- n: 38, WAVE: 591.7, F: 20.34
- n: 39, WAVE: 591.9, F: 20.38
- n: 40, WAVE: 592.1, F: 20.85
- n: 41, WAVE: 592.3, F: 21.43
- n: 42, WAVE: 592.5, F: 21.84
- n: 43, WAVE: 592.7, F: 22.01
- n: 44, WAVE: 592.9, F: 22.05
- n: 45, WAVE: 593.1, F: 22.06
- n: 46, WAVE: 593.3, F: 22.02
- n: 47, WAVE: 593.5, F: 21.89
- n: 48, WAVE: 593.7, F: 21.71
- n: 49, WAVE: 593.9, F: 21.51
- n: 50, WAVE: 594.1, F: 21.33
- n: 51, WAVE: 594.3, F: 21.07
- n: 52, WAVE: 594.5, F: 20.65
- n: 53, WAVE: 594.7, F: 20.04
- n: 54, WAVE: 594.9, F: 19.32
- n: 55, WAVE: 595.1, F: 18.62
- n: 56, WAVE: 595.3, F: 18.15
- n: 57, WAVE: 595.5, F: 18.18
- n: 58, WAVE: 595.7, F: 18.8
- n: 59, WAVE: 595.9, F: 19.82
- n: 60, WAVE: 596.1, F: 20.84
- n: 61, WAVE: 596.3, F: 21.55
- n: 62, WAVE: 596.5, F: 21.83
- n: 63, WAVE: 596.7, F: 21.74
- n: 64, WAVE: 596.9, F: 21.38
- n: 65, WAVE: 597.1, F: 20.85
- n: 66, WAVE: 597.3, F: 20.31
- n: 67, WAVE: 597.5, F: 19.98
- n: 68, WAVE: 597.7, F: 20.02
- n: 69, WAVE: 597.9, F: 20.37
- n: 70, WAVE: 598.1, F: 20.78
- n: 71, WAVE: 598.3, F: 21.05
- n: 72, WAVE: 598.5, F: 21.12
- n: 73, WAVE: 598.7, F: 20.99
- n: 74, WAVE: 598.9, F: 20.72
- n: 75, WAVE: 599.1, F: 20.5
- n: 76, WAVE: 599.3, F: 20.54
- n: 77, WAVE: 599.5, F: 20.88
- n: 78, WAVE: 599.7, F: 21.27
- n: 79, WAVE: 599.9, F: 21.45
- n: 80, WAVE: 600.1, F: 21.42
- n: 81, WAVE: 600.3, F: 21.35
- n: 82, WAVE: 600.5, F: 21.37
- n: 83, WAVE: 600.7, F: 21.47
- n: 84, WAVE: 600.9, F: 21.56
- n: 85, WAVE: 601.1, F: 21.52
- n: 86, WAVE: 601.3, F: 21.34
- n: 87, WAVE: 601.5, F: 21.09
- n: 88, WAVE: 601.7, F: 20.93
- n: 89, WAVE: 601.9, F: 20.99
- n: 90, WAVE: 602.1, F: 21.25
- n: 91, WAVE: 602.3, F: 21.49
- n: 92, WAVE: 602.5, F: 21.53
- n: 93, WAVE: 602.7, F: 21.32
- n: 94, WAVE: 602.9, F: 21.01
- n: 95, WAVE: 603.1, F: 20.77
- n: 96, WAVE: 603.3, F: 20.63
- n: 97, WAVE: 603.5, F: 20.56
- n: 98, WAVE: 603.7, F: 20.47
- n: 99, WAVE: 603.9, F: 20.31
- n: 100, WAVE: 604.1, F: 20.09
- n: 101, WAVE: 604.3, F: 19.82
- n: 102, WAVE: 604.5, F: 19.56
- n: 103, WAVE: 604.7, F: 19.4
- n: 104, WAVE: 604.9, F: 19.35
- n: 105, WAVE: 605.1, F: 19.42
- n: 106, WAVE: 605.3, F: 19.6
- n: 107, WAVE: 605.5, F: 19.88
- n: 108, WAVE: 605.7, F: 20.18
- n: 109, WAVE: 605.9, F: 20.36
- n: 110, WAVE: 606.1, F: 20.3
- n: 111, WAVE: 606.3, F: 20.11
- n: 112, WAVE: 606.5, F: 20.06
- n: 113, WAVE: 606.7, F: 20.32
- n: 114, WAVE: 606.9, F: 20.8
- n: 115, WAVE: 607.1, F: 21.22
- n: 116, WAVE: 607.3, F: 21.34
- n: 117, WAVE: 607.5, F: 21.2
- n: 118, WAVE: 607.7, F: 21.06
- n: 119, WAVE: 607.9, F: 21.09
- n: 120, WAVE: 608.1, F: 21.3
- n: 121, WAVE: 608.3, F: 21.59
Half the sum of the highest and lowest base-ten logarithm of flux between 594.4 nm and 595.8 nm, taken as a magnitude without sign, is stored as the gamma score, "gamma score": 1.287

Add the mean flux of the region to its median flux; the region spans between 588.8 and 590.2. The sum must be 34.7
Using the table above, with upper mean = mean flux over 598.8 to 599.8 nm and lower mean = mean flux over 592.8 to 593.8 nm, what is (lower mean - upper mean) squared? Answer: 1.4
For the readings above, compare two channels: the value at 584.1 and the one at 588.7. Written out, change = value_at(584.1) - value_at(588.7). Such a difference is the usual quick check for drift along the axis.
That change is 2.3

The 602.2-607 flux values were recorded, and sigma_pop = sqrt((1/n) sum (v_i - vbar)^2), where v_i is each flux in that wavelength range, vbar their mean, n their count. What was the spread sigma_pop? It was 0.6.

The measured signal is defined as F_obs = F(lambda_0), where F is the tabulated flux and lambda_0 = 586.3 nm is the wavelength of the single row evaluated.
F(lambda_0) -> 18.62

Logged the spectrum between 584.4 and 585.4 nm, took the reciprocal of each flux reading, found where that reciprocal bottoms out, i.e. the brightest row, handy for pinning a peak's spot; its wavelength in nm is 585.3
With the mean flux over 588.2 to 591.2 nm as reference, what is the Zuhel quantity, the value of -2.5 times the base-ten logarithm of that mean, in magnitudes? -3.20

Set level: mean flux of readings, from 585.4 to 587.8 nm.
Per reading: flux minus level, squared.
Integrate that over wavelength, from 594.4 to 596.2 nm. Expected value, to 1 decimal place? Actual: 3.7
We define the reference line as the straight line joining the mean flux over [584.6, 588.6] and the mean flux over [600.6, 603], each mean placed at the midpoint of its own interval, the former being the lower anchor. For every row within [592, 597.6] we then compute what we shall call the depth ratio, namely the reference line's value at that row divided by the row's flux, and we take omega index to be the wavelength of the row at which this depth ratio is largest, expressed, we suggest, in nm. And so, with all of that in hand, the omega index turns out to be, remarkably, 595.3 nm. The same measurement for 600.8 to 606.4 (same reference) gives 604.9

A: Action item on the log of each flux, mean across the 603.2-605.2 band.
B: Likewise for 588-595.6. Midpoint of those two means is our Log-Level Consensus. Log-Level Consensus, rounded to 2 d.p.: 1.30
